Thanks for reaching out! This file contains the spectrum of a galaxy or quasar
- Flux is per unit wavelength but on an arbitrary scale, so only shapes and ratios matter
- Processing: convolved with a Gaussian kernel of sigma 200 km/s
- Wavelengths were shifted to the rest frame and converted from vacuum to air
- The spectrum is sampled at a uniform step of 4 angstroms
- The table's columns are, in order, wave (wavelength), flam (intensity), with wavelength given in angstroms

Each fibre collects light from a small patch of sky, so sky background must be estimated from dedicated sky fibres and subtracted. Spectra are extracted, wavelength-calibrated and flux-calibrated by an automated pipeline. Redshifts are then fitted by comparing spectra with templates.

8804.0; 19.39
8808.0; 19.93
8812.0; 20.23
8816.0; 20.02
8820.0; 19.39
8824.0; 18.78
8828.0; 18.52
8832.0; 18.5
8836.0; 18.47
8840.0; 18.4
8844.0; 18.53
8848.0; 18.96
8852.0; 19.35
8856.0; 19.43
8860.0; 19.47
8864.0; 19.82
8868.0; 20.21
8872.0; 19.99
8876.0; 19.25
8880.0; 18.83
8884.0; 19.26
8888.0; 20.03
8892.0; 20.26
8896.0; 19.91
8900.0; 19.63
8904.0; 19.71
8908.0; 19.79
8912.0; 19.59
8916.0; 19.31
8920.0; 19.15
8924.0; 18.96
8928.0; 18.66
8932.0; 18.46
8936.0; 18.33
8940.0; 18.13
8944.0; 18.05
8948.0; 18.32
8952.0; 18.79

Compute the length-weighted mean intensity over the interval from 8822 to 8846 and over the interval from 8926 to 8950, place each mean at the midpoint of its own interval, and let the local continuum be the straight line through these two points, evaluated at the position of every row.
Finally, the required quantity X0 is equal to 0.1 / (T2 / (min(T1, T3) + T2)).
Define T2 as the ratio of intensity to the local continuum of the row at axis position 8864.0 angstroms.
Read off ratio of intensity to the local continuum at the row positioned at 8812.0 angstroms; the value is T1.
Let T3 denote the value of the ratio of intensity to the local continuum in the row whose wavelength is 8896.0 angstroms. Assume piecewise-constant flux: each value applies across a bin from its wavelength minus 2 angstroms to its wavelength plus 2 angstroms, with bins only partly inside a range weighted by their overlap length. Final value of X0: 0.2008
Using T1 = 1.09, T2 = 1.07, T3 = 1.08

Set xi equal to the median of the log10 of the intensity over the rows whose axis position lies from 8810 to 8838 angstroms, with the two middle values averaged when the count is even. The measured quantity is 1.27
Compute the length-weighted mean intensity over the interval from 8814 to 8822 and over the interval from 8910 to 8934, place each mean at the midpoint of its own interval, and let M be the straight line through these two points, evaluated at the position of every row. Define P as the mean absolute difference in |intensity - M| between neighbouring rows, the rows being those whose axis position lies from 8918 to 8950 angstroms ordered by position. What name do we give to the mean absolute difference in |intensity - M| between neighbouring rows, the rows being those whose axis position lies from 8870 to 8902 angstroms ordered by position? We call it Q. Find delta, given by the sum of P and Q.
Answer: 0.59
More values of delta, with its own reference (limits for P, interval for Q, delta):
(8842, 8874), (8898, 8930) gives 0.44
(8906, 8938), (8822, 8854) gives 0.36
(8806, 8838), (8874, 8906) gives 0.56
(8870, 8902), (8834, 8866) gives 0.66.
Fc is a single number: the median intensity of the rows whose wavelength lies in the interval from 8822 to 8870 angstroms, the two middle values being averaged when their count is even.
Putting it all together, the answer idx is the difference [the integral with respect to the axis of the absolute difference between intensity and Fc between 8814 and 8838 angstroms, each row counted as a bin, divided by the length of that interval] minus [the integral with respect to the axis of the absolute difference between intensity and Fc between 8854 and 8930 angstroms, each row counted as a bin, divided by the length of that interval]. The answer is -0.22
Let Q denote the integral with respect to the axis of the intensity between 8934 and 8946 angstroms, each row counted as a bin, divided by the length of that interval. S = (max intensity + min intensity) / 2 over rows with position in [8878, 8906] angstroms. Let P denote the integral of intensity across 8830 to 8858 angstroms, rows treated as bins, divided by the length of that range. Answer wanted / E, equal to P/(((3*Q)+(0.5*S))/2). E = 0.585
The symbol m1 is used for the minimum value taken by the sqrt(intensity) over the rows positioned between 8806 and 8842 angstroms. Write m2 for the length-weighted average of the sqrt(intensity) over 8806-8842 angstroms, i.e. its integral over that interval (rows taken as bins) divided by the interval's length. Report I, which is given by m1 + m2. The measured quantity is 8.663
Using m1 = 4.29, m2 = 4.37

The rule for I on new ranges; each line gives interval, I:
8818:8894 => 8.675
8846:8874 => 8.782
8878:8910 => 8.775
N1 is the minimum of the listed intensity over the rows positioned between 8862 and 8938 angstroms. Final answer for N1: 18.33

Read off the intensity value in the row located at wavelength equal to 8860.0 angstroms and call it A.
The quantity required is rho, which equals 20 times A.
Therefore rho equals 389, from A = 19.47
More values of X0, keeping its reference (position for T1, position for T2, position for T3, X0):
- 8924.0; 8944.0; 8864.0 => 0.2048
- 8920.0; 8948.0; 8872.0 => 0.2042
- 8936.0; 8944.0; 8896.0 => 0.2015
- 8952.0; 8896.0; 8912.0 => 0.1950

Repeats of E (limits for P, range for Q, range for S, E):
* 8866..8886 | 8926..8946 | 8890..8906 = 0.601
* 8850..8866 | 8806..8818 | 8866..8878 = 0.557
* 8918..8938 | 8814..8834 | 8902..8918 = 0.559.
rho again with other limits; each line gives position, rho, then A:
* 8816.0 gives 400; 20.02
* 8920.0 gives 383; 19.15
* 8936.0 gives 367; 18.33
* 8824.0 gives 376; 18.78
